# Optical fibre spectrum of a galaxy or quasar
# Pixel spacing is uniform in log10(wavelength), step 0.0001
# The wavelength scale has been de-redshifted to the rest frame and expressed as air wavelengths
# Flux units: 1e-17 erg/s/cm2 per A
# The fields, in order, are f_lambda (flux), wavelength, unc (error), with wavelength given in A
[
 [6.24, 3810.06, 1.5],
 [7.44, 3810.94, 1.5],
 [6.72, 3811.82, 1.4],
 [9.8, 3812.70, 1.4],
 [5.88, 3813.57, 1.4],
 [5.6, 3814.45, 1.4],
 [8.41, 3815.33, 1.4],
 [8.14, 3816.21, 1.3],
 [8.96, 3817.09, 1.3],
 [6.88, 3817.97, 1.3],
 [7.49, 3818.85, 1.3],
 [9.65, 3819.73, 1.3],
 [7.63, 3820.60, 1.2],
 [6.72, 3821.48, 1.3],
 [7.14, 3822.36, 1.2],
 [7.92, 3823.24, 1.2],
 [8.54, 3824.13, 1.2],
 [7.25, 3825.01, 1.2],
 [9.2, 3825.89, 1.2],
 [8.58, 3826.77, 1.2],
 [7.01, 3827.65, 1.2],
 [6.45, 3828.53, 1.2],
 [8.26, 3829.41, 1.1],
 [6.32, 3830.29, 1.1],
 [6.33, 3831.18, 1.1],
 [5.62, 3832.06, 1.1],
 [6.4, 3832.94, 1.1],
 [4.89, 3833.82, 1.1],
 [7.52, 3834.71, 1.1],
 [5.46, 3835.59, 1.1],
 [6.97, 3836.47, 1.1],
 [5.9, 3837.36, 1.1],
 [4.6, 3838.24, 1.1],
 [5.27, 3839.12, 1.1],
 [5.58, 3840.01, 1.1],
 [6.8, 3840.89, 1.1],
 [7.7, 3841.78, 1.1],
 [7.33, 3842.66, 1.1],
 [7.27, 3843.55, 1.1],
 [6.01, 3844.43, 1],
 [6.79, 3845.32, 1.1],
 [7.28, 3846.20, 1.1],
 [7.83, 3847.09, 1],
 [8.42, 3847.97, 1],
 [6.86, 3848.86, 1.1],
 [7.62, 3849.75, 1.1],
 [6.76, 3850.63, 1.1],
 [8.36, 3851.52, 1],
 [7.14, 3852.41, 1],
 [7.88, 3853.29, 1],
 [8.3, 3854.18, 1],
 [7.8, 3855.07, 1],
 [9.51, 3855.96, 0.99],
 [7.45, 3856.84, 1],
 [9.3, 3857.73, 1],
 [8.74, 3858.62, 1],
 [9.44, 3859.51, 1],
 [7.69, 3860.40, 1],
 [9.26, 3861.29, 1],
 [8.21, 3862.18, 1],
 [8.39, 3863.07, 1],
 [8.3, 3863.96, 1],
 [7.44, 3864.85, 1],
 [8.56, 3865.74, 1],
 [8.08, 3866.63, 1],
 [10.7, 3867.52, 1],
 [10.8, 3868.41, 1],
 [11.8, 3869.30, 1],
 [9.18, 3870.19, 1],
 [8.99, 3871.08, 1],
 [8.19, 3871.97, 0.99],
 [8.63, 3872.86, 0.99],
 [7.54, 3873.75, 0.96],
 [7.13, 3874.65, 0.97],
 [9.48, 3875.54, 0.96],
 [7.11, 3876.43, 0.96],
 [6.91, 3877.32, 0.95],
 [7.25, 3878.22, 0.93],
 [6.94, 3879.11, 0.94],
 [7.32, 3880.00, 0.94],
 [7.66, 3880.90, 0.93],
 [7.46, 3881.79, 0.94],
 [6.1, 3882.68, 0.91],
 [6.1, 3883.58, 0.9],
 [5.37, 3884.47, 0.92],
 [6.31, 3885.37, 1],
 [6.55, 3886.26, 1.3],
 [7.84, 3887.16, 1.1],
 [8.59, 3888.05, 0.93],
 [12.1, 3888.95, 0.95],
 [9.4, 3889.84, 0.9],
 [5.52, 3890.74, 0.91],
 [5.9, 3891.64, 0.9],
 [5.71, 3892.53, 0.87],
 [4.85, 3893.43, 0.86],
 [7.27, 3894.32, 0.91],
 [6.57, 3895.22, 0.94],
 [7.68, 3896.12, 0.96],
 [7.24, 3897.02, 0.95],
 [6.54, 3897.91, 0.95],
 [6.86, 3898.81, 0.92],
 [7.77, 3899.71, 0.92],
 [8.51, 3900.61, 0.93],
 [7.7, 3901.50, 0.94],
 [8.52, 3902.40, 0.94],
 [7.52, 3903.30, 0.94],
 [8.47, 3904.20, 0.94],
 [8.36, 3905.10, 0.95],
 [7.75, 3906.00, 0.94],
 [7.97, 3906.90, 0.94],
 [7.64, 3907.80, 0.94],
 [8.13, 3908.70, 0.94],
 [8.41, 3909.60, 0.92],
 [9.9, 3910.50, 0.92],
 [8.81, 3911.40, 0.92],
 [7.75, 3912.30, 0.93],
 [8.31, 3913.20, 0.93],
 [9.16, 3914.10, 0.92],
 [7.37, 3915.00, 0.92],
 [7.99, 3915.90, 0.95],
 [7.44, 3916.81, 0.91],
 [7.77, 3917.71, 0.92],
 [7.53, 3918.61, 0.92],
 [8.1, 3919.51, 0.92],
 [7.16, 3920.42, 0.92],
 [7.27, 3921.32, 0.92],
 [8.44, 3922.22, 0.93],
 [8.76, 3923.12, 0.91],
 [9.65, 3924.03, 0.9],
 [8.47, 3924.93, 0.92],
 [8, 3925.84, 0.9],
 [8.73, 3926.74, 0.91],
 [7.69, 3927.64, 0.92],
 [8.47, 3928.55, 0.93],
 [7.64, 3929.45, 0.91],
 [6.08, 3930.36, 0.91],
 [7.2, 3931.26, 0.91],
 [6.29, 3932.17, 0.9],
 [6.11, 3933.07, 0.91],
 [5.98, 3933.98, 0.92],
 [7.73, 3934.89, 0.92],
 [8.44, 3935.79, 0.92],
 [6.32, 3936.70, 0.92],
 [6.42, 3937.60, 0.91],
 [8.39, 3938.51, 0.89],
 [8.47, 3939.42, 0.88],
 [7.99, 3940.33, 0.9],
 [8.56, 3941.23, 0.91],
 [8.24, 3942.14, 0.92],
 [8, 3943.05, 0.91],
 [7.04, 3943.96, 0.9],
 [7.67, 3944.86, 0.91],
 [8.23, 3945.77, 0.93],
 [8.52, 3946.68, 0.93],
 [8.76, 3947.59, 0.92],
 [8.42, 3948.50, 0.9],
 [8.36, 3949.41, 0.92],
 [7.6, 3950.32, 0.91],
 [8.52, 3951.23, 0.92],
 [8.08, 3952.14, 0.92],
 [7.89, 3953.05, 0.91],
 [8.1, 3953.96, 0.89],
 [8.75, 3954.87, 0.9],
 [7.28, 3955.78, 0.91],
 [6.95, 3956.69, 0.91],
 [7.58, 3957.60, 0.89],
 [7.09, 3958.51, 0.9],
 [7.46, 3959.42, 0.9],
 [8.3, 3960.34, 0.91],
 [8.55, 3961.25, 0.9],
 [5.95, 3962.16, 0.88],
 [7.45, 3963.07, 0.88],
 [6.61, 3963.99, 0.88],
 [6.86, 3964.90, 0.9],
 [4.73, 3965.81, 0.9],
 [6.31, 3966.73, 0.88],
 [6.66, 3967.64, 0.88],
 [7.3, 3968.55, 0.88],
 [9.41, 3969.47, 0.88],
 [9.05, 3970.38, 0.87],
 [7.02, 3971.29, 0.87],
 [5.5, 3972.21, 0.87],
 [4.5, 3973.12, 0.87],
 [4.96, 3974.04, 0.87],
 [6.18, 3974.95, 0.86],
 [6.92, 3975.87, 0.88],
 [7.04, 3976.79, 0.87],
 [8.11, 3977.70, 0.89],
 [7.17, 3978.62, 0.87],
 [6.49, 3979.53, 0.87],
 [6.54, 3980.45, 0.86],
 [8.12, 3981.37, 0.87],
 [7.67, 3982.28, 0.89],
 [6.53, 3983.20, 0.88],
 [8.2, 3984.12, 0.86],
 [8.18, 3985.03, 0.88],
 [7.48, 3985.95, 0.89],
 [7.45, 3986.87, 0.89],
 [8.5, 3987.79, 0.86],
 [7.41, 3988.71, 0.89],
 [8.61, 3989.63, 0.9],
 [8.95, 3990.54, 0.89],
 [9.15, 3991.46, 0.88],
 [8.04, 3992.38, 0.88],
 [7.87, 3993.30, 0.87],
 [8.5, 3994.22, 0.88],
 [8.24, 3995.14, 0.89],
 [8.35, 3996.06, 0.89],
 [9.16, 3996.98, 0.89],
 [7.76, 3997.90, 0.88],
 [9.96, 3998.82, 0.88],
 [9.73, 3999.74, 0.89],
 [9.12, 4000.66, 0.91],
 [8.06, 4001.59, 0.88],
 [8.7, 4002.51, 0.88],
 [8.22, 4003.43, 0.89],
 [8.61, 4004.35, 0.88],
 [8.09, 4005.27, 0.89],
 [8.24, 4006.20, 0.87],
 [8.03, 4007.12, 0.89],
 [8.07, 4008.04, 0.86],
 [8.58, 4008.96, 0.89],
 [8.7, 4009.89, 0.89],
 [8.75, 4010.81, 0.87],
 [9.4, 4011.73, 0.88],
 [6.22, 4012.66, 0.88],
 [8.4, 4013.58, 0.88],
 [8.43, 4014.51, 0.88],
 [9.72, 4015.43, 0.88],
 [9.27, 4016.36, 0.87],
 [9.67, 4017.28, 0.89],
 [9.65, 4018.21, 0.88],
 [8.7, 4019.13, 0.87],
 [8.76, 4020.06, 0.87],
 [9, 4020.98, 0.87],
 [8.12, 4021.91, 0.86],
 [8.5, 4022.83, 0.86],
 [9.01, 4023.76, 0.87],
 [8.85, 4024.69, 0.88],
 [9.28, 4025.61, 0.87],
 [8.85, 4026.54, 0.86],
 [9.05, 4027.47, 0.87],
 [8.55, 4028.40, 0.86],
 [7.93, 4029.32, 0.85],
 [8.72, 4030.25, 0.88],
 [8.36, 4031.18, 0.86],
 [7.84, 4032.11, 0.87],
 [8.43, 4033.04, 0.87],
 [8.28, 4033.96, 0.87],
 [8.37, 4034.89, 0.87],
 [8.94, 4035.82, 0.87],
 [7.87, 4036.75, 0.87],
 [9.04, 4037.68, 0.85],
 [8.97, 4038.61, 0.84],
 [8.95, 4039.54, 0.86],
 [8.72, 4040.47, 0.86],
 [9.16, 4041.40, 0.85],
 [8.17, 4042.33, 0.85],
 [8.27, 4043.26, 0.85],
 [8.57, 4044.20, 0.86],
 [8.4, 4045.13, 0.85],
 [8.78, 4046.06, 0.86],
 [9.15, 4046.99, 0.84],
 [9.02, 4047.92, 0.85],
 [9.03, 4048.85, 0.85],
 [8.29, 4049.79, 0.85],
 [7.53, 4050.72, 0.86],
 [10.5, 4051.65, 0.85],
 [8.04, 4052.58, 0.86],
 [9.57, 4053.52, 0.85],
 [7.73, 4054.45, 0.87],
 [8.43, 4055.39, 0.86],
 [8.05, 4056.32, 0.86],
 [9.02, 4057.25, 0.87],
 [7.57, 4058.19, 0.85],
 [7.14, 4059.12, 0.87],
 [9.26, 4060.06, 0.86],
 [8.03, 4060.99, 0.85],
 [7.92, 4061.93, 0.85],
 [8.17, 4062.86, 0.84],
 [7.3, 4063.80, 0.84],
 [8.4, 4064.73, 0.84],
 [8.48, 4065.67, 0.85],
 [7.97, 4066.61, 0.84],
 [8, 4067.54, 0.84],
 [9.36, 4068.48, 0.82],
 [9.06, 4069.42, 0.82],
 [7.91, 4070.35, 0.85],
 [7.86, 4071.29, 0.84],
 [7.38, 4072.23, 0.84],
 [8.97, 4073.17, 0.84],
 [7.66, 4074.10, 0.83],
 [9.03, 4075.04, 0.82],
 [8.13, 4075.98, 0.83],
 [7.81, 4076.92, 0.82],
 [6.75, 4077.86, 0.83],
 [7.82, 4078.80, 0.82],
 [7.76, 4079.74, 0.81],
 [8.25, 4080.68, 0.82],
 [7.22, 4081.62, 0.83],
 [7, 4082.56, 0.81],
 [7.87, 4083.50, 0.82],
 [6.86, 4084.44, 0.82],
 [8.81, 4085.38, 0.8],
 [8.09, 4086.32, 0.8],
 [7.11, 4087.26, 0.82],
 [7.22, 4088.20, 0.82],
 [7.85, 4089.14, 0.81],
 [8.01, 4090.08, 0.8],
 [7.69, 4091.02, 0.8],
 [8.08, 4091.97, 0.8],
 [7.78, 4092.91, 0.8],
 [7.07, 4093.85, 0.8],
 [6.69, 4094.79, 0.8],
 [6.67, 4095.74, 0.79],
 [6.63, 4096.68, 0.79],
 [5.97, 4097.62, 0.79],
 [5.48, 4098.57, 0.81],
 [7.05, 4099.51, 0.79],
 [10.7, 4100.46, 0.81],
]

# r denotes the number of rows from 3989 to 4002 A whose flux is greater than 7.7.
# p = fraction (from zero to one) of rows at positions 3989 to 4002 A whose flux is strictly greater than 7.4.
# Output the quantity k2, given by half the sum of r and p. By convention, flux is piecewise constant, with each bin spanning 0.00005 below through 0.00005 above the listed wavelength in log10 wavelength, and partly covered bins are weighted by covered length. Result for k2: 7.5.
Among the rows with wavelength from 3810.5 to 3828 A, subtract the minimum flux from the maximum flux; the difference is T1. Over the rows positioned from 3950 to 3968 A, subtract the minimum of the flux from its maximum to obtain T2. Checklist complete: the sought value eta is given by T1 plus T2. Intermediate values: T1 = 4.20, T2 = 4.0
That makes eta 8.2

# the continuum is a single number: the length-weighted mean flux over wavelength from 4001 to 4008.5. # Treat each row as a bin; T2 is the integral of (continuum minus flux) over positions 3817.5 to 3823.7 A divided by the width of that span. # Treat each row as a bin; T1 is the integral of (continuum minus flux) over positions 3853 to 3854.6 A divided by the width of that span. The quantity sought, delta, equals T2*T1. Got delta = 0.098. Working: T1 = 0.2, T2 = 0.6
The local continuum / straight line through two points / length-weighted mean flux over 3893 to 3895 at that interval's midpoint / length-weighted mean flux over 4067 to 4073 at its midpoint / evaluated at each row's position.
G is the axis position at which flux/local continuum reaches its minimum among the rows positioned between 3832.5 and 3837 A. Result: 3833.82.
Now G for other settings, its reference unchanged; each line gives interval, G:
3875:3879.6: 3877.32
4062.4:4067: 4063.80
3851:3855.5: 3852.41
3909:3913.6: 3912.30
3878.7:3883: 3882.68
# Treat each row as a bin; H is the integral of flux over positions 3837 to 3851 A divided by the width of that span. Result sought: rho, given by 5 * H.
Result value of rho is 34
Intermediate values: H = 6.8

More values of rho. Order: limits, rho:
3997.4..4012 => 43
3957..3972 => 36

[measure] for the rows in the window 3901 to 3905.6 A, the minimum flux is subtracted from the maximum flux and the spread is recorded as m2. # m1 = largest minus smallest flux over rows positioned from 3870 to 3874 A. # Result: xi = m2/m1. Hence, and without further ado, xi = 0.6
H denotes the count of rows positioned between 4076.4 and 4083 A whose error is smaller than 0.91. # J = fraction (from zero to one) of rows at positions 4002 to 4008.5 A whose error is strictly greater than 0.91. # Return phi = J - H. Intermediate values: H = 7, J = 0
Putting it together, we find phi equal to -7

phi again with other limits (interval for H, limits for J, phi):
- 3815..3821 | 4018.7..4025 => 0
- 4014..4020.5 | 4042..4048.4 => -7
